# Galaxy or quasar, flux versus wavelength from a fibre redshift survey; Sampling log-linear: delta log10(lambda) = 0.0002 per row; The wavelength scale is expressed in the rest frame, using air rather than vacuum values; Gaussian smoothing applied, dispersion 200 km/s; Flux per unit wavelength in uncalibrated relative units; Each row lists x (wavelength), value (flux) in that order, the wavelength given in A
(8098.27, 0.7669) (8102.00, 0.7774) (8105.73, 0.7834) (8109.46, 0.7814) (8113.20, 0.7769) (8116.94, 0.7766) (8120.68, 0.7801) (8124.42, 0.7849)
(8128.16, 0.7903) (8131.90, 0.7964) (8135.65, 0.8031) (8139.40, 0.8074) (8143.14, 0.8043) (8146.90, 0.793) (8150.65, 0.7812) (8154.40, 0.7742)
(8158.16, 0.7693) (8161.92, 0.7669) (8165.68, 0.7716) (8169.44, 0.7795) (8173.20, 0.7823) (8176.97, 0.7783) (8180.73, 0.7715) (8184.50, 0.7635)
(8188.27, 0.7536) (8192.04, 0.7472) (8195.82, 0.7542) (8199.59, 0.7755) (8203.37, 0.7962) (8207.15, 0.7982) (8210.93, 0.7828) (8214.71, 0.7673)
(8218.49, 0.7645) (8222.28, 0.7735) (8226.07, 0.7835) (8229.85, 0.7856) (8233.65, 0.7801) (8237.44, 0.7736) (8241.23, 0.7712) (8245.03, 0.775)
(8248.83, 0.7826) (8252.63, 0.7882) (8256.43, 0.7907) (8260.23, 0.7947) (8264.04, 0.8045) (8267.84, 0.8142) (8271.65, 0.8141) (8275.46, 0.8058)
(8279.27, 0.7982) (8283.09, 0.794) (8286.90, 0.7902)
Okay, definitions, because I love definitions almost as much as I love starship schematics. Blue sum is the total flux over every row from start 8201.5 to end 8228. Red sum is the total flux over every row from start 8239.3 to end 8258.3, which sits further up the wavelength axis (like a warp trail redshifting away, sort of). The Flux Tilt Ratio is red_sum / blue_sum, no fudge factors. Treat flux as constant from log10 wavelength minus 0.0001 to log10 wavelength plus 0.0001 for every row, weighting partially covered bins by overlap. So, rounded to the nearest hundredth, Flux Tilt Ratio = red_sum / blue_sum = 0.71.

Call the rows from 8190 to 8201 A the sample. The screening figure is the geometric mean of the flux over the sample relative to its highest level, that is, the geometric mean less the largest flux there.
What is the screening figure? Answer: -0.017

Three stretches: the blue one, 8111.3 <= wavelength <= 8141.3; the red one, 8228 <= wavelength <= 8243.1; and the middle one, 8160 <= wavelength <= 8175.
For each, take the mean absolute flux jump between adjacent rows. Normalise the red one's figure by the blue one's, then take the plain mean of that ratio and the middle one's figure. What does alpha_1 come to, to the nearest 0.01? 0.54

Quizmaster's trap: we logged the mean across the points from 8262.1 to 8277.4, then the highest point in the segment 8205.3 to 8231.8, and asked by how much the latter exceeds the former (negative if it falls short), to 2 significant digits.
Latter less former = -0.011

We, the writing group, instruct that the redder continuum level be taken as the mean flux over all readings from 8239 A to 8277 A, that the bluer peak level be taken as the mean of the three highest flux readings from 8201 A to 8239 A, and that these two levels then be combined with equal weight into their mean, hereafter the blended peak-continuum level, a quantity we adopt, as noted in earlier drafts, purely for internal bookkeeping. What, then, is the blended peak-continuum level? 0.794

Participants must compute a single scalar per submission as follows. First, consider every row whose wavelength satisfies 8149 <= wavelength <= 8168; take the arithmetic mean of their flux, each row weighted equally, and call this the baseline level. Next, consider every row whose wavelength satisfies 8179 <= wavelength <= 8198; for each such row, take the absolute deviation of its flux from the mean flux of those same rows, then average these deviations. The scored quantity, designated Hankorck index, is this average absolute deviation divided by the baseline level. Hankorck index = 0.010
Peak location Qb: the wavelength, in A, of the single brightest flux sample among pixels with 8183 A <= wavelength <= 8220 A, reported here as 8207.15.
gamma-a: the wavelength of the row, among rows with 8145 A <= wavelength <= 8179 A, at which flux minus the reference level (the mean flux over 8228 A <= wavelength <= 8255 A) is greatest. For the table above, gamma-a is 8146.90 A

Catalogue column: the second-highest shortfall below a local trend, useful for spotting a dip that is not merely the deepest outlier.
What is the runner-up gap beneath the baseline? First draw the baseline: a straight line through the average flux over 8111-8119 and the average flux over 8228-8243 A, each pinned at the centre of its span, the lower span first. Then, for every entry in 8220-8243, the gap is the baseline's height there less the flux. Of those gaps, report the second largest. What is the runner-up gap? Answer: 0.0040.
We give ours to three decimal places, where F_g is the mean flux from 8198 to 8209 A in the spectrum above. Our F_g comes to 0.790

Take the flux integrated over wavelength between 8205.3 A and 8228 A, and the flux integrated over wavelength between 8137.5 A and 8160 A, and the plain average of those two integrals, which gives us 17.71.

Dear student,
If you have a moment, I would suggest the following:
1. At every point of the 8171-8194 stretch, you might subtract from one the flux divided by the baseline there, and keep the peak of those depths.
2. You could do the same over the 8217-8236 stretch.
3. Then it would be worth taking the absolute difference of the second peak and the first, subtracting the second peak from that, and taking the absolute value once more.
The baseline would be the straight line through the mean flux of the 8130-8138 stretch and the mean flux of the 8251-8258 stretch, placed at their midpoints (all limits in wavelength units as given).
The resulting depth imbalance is 0.011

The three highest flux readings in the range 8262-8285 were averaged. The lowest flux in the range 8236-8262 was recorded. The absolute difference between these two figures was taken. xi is 0.040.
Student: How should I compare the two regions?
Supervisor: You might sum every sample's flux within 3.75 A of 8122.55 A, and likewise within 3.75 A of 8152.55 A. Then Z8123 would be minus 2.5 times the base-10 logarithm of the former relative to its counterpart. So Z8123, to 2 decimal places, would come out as -0.01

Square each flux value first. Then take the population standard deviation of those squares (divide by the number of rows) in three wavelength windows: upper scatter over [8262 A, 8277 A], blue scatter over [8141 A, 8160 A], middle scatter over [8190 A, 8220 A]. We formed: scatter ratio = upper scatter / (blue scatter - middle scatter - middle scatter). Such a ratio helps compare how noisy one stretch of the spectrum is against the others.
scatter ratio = -0.22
